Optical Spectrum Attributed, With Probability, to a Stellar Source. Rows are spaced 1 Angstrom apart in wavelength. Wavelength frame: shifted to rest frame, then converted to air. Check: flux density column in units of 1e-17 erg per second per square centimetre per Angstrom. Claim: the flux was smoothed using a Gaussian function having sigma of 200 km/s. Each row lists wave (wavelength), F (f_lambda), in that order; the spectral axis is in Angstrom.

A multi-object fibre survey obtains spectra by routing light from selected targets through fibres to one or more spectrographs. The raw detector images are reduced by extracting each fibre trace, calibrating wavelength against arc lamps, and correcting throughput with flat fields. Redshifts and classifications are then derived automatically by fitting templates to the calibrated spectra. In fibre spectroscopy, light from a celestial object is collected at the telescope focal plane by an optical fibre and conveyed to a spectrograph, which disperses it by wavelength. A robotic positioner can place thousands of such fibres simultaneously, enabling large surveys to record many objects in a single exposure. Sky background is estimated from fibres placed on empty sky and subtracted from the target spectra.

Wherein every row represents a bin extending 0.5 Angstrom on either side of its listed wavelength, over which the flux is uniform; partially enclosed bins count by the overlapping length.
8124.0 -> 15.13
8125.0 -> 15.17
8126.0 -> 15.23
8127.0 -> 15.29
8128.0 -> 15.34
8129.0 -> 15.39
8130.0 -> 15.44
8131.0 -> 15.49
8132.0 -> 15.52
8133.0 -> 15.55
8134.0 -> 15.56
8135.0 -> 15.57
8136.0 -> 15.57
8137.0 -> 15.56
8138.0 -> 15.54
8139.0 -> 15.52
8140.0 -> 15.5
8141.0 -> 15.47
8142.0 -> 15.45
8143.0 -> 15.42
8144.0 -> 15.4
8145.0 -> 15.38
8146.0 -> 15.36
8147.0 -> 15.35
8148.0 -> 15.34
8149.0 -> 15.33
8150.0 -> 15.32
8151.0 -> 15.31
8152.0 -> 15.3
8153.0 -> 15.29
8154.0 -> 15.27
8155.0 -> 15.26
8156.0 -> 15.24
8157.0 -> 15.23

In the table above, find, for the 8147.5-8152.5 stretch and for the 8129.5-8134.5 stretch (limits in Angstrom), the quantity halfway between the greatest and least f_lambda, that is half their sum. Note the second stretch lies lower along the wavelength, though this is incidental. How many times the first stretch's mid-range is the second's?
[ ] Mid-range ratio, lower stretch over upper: 1.01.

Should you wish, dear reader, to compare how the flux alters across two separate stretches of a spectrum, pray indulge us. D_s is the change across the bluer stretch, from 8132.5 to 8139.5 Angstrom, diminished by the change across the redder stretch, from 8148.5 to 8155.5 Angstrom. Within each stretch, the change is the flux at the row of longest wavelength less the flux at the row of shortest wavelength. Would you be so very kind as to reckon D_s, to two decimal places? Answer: 0.04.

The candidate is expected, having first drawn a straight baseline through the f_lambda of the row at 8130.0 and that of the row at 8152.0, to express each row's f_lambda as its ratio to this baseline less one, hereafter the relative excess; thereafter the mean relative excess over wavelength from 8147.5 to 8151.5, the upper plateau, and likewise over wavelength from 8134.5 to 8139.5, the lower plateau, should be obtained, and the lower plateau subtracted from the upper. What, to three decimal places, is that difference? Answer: -0.010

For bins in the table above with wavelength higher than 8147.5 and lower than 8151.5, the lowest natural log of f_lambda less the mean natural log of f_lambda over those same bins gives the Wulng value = -0.0010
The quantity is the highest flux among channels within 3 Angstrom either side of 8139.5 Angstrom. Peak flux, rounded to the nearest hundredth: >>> 15.56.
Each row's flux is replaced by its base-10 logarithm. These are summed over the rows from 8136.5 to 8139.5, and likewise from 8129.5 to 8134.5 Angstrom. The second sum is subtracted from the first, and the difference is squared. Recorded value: 5.7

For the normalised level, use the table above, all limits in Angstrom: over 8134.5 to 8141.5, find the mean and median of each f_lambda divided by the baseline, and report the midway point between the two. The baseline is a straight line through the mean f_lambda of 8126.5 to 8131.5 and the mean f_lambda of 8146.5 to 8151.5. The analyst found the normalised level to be 1.01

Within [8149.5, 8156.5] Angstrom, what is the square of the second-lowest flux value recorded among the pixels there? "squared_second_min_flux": 232.9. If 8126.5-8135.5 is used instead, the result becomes 235.3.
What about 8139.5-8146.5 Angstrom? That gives 236.5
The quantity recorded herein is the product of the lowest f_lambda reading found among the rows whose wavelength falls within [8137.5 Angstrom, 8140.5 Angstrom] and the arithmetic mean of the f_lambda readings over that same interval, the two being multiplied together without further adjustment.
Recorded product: 241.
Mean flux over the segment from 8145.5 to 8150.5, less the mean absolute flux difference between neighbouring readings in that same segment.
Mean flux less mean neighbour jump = 15.3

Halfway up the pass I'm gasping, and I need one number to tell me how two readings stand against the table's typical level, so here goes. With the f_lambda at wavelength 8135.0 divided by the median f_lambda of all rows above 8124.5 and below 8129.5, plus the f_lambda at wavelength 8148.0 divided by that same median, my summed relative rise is 2.022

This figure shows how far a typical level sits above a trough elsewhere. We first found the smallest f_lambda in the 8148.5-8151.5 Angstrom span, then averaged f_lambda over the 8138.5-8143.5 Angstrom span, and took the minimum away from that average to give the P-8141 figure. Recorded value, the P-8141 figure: 0.16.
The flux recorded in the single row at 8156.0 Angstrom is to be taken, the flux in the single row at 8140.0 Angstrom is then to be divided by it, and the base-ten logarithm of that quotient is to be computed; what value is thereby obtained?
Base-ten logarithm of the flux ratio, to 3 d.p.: 0.007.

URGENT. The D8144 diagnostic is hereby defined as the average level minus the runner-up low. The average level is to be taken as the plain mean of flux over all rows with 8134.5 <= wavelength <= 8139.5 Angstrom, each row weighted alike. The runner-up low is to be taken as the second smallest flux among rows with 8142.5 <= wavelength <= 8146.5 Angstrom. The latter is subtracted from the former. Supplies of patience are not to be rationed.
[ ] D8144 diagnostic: 0.17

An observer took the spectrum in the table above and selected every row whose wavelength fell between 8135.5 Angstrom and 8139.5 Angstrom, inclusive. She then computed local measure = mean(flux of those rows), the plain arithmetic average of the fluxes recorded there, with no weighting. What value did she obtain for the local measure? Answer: 15.5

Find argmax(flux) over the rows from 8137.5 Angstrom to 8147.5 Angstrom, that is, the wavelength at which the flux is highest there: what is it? 8138.0 Angstrom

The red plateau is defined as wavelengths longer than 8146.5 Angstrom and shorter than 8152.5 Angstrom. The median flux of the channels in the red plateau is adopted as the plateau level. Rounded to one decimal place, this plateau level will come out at 15.3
